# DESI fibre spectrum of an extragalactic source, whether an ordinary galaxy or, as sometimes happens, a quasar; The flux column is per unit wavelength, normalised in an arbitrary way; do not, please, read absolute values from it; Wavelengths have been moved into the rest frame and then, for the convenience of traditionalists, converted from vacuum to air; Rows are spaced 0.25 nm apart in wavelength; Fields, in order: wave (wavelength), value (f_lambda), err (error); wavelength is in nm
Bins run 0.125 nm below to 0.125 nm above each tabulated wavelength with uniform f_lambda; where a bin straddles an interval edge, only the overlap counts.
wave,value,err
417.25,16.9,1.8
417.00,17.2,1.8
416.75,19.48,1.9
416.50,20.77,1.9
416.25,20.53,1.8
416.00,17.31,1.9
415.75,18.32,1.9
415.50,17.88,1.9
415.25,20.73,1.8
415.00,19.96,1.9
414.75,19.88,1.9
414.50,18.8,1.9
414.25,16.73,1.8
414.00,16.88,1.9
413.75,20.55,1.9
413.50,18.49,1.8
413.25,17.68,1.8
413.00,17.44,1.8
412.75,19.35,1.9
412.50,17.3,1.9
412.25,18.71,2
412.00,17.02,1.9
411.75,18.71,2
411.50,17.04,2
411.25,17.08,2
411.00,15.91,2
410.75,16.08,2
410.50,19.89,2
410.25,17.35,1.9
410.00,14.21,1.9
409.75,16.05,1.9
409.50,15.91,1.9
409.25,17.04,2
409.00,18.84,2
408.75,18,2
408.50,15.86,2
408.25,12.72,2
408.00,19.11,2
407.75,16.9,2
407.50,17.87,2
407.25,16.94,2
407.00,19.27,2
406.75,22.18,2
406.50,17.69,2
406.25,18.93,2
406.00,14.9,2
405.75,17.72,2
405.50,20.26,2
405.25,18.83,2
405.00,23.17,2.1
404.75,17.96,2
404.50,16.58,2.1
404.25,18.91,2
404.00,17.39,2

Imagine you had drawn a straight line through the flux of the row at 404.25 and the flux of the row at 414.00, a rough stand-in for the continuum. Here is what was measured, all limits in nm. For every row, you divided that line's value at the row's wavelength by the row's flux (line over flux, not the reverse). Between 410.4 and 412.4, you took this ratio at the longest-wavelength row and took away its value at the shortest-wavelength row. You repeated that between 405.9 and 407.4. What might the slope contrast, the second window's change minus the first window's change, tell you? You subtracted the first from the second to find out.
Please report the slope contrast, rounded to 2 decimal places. -0.20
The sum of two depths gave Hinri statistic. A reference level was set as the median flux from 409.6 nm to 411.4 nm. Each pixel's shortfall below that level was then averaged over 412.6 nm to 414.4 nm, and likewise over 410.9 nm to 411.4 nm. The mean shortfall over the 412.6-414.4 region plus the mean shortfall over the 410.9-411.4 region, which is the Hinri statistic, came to -2.5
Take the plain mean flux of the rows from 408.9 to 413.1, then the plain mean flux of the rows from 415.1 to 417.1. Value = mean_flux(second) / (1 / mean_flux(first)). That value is 329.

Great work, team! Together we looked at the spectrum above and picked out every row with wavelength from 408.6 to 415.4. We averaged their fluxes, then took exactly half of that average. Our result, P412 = 8.9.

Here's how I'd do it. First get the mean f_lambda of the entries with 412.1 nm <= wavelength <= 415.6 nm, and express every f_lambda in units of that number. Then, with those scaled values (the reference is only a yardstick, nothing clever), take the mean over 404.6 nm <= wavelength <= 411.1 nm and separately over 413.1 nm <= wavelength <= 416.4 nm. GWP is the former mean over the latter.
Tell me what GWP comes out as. 0.943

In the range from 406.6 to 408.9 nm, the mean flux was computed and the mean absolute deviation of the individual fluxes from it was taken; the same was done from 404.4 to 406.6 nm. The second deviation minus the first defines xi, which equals -0.2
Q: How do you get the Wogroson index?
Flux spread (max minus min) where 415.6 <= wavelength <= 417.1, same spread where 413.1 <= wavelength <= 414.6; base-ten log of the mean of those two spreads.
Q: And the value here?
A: 0.57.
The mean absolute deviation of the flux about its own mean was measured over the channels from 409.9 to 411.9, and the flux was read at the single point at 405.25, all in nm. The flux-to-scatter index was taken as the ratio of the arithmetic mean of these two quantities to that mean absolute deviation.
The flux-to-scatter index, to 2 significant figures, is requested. 8.2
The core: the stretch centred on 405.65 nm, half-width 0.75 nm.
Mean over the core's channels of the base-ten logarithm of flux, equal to 1.27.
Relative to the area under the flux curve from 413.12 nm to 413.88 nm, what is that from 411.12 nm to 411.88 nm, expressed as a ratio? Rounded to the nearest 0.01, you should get 0.93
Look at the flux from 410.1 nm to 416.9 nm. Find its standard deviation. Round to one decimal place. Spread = 1.5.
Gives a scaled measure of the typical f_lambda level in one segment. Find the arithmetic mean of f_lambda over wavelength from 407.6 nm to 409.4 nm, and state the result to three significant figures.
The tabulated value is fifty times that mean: 846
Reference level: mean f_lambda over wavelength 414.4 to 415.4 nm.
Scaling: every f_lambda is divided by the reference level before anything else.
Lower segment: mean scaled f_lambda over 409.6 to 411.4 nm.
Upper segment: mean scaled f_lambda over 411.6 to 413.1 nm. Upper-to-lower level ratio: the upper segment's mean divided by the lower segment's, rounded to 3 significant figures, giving 1.09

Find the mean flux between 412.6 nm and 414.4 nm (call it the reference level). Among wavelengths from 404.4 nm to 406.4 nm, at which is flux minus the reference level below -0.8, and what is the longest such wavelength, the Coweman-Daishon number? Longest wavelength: 406.00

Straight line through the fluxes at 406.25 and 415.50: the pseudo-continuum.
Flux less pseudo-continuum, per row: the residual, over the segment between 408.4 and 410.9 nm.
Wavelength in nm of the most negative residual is 410.00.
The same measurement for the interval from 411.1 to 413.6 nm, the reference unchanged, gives 411.50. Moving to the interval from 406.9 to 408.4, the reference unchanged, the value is 408.25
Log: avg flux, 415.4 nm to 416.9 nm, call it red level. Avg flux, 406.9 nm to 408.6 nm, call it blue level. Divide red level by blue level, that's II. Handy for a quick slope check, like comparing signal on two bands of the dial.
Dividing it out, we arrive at 1.12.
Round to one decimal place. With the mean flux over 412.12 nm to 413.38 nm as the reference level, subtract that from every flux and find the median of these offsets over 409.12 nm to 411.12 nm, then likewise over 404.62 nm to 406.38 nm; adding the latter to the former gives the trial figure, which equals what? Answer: -1.3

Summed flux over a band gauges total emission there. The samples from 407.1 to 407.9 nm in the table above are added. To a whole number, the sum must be 52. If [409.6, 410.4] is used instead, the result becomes 48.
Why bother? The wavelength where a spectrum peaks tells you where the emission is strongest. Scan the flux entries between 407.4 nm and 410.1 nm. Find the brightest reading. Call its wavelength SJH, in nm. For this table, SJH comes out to 408.00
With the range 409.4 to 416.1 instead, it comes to 415.25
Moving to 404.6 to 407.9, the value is 405.00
